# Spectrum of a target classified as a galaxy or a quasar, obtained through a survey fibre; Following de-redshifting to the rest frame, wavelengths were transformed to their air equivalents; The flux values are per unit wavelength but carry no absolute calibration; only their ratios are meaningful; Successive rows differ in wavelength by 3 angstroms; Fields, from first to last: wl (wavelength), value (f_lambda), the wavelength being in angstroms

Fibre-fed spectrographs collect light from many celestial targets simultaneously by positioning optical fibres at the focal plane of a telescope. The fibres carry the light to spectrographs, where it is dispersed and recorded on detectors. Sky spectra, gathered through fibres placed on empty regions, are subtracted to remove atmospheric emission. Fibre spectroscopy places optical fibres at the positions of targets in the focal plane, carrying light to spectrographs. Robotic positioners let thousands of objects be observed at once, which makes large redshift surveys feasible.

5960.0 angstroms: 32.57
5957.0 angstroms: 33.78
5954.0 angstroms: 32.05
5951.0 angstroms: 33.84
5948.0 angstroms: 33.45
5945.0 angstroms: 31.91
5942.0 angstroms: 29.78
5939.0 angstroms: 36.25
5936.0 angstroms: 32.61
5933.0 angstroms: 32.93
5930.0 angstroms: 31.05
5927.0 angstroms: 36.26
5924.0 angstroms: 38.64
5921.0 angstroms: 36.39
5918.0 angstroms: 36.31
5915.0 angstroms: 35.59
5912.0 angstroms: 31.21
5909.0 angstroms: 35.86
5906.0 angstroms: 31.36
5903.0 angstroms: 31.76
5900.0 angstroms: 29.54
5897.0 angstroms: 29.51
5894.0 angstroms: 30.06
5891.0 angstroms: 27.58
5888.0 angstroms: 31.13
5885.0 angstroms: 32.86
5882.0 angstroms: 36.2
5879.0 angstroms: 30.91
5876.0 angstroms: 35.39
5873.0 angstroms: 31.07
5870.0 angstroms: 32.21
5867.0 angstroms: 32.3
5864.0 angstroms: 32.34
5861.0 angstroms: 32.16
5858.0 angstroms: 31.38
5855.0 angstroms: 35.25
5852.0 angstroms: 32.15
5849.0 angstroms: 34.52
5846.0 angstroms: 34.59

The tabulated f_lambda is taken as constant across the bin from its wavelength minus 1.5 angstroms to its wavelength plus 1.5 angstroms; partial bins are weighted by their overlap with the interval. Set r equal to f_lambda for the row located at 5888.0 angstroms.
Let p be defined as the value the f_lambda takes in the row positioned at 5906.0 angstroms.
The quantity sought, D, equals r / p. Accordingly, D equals 0.99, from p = 31.36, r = 31.13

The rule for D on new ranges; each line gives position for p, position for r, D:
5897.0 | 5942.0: 1.01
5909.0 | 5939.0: 1.01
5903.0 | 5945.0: 1.00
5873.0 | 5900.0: 0.95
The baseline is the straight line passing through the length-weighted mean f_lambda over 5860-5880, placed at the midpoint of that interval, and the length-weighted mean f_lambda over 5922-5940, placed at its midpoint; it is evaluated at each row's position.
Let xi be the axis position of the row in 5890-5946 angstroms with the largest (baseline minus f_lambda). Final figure 5891.0 angstroms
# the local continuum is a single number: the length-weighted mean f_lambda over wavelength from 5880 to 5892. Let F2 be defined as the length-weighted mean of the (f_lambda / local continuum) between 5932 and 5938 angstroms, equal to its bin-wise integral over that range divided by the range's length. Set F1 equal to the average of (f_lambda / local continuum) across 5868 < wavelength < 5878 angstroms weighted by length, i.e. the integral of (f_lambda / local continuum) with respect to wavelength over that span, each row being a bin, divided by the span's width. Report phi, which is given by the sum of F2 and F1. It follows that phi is 2.05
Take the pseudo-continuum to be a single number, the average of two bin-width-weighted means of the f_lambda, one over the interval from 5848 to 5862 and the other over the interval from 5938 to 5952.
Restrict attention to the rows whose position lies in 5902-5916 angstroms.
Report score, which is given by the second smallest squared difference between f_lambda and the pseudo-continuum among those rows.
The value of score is 2.7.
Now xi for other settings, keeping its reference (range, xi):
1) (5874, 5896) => 5891.0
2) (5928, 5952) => 5942.0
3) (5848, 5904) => 5891.0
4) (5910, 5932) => 5930.0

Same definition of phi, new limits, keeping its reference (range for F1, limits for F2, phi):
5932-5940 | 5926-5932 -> 2.10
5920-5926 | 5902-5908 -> 2.16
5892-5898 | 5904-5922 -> 1.99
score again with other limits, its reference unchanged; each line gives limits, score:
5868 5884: 3.7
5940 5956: 0.7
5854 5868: 0.5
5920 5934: 3.8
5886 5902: 8.6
